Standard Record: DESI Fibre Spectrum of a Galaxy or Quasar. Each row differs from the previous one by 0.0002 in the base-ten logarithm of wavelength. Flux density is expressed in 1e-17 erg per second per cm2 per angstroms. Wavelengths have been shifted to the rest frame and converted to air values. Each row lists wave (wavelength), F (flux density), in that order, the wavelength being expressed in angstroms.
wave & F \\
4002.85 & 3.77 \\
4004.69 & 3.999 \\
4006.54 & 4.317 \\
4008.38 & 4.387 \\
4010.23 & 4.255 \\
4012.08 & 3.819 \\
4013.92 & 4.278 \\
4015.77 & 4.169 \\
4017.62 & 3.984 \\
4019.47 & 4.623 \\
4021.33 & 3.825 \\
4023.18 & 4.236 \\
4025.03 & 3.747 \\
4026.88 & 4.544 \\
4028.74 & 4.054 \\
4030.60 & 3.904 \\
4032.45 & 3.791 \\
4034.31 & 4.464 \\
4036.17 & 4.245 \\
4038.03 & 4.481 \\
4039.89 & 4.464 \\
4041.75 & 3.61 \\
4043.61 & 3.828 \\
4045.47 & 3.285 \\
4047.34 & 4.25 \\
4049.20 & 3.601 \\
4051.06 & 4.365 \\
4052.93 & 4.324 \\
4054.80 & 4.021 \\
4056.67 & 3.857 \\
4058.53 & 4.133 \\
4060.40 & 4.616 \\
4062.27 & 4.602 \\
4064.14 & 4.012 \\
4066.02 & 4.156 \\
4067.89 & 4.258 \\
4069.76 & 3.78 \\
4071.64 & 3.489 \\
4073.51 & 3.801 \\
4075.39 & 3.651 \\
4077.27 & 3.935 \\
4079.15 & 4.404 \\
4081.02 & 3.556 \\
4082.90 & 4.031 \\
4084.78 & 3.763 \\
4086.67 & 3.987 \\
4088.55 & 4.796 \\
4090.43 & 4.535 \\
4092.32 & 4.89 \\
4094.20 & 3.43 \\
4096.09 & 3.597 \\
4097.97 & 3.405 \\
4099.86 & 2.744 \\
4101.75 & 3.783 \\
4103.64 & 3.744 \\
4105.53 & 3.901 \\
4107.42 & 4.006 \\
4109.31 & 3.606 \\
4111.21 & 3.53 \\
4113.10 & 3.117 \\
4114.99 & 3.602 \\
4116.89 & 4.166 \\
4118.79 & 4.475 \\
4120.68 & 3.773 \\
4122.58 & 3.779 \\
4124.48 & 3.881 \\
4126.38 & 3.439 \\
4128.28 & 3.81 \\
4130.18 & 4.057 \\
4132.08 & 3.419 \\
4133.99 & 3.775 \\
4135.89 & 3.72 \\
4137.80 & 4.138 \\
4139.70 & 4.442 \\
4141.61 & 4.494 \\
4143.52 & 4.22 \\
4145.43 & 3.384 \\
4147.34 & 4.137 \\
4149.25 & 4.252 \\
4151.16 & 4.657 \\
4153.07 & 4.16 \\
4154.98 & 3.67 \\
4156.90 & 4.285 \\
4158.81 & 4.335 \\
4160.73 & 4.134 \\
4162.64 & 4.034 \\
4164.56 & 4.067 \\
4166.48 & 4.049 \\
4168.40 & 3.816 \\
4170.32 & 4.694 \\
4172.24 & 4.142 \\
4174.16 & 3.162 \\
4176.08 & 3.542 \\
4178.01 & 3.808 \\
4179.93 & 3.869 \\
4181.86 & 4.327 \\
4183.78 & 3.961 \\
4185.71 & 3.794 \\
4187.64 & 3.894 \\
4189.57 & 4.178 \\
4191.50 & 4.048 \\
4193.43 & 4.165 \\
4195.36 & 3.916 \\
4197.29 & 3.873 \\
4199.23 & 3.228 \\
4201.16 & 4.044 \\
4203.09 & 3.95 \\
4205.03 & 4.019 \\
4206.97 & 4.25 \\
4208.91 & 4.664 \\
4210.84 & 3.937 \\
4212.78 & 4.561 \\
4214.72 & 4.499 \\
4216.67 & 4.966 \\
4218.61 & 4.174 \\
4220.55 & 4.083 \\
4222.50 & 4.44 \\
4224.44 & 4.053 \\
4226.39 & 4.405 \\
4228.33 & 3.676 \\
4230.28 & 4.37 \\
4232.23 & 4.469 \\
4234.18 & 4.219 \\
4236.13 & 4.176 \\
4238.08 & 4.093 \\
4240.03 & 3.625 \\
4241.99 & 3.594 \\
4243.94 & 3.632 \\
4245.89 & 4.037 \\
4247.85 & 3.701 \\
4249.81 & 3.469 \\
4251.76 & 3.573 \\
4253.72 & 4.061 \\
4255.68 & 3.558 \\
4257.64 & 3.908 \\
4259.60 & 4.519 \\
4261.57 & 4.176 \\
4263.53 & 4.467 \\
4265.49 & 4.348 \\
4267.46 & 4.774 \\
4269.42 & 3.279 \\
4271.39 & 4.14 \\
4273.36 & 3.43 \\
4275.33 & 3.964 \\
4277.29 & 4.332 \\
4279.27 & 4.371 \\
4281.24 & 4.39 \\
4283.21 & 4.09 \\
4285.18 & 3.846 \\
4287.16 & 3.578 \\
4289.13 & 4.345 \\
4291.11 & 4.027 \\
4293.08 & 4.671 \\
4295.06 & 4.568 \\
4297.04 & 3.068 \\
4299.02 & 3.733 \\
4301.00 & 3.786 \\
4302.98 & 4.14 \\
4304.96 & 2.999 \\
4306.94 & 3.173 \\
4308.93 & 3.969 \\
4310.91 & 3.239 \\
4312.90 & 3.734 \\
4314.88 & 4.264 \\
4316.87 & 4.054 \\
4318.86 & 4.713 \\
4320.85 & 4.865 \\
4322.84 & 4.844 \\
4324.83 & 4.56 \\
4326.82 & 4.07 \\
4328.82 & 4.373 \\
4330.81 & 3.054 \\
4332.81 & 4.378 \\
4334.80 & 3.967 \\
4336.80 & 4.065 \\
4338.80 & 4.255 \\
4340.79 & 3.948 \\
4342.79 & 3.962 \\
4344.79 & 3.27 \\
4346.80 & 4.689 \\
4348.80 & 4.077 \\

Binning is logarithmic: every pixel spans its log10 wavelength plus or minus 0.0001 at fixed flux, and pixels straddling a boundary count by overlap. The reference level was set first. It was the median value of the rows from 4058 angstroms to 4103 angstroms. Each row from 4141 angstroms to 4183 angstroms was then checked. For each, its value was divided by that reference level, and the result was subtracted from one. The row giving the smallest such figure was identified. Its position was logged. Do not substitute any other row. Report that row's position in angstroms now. 4170.32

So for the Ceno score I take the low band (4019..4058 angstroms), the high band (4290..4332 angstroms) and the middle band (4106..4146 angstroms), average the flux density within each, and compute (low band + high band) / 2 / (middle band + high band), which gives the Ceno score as 0.514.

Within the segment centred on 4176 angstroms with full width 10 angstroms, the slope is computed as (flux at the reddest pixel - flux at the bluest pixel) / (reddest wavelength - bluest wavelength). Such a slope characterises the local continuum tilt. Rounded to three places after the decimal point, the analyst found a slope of -0.036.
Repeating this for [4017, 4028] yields 0.060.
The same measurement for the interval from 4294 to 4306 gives -0.158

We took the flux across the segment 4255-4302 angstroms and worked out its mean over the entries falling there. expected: 4.06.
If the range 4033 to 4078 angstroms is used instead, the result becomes 4.05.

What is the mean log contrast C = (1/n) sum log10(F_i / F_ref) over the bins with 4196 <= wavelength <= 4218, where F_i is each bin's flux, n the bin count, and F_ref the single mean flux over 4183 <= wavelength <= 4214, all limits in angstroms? 0.013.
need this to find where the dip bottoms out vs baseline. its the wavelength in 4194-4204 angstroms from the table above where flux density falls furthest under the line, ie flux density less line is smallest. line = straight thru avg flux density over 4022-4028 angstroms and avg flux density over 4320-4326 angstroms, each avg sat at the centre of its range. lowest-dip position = 4199.23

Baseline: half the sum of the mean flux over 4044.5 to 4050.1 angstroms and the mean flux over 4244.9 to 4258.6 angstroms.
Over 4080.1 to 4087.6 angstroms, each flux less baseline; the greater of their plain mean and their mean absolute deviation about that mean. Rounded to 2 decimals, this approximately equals 0.17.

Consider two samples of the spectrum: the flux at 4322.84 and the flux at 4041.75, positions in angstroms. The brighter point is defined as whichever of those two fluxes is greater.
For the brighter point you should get 4.84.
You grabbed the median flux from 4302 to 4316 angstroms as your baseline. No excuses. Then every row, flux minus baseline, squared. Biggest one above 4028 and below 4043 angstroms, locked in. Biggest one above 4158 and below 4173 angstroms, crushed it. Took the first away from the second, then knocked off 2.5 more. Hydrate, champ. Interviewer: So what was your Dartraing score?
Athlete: -2.14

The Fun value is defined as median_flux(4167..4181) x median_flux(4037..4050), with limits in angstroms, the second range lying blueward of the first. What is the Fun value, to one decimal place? 14.6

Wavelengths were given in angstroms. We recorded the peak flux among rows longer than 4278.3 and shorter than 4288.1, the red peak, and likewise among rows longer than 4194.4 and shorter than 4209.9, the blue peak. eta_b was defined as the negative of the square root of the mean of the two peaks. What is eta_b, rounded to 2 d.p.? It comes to -2.13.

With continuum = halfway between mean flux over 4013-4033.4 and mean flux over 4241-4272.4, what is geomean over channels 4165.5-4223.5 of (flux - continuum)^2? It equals 0.026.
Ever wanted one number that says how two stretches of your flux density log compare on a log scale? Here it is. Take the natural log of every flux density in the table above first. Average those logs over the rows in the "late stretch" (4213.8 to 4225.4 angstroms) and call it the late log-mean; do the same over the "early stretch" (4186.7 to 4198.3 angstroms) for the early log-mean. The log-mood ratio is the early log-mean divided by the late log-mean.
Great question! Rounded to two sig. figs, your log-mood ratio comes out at 0.94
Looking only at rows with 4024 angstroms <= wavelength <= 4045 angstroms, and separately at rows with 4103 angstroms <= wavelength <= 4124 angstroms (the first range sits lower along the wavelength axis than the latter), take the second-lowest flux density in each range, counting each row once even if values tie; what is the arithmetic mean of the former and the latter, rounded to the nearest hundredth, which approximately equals 3.64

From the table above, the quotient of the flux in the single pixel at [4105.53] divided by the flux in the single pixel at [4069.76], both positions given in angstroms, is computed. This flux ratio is 1.03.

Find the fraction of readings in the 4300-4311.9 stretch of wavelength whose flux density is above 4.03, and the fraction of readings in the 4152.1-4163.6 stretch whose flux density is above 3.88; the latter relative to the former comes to 5.0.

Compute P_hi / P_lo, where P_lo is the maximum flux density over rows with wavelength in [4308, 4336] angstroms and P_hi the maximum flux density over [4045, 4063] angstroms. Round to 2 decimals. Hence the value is 0.95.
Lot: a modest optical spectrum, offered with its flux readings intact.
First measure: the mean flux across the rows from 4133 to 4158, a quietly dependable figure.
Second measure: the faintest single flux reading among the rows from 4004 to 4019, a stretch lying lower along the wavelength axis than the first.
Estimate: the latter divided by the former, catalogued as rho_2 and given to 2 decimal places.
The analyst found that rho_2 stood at 0.93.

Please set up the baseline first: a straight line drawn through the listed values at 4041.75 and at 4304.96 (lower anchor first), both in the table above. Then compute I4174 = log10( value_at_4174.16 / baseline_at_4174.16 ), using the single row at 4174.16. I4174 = -0.019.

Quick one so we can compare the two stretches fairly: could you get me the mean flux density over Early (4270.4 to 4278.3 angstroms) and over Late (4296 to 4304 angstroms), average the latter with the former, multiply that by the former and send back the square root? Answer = 3.89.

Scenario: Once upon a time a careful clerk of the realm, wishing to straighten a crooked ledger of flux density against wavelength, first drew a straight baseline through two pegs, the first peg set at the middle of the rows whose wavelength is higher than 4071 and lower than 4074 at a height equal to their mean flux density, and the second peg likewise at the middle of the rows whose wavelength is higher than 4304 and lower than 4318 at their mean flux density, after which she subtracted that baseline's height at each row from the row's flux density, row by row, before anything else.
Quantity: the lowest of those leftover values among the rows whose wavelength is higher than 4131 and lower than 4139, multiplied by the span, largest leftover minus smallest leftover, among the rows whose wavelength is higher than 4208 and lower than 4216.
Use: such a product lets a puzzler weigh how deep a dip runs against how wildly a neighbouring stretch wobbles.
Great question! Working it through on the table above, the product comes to -0.16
